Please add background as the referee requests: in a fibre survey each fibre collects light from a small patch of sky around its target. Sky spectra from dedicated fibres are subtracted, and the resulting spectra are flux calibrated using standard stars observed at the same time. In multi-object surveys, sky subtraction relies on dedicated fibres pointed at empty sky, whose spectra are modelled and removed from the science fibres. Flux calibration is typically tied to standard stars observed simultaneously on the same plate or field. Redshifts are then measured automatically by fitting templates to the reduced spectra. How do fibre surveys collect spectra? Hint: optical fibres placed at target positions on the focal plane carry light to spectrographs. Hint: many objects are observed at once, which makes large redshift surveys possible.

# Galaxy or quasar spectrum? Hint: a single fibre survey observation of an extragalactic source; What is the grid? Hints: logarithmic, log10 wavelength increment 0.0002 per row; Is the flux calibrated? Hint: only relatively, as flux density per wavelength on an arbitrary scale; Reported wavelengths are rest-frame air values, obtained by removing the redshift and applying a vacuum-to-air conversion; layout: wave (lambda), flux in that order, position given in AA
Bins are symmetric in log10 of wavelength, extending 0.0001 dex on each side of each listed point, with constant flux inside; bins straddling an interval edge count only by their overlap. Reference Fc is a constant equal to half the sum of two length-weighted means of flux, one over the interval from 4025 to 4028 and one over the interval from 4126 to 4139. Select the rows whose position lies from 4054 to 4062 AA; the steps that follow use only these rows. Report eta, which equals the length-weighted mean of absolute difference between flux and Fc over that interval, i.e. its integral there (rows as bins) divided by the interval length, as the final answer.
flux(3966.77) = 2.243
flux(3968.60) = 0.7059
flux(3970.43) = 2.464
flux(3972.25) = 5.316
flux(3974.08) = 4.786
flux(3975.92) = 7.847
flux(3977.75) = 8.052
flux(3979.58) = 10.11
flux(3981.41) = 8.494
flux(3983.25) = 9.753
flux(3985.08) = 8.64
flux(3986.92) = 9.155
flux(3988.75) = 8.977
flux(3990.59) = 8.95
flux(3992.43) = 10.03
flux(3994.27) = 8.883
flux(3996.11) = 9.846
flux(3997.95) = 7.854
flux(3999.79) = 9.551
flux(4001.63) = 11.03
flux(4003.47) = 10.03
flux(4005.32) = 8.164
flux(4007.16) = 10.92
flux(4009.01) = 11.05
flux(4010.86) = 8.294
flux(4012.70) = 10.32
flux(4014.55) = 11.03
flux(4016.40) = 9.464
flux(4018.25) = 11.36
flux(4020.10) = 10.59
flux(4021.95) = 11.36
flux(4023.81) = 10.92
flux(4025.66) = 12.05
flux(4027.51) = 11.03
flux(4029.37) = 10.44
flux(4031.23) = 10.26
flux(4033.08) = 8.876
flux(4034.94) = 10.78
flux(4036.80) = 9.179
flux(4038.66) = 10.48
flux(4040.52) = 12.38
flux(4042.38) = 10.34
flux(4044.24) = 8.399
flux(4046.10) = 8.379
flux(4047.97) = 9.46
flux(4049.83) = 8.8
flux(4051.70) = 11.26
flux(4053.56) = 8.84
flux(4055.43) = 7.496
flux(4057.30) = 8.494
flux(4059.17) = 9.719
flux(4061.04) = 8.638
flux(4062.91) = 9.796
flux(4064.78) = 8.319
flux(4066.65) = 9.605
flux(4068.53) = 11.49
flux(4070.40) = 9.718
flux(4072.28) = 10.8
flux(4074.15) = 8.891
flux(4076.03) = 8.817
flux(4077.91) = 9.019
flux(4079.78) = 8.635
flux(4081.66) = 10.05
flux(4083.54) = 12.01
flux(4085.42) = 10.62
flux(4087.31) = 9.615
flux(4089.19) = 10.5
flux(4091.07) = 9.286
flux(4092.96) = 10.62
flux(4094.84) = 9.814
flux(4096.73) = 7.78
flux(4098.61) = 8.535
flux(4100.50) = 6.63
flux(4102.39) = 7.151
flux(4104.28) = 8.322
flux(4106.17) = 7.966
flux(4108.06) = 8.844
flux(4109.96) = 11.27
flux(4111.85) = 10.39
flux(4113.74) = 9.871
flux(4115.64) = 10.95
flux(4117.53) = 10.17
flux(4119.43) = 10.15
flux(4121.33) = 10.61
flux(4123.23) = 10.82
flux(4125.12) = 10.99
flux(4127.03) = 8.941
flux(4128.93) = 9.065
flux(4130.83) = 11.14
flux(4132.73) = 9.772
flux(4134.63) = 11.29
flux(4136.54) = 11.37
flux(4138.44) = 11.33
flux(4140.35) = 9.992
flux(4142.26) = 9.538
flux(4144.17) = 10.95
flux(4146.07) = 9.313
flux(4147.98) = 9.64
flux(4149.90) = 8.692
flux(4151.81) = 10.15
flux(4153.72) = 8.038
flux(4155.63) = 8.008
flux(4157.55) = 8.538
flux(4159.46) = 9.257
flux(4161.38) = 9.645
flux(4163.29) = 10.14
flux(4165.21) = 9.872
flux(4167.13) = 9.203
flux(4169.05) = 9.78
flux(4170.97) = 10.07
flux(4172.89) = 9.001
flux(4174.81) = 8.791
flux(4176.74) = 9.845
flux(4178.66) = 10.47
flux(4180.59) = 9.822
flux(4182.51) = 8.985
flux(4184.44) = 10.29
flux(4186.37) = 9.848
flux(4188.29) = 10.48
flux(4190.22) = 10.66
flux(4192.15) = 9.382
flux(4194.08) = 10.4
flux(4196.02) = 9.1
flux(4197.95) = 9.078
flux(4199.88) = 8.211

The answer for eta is 2.4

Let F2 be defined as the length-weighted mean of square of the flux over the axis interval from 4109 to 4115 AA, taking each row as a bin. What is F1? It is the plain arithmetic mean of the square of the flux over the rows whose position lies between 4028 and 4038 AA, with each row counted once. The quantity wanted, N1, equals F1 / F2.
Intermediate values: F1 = 99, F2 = 111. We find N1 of 0.89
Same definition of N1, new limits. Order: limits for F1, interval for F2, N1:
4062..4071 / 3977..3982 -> 1.20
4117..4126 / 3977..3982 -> 1.38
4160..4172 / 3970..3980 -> 2.04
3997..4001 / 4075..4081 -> 0.97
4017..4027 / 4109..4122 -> 1.15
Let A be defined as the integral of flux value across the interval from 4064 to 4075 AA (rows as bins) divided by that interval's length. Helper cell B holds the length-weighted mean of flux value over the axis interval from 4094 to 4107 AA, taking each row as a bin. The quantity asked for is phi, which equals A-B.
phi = 1.8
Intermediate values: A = 9.8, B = 8.0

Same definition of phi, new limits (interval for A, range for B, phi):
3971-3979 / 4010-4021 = -3.7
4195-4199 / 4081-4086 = -1.9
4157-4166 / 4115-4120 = -0.9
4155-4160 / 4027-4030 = -2.1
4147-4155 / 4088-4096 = -0.9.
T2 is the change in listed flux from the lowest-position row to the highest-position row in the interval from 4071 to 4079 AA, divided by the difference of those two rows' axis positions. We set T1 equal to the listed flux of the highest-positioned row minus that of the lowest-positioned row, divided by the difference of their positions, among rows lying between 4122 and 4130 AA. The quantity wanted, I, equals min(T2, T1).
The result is -0.32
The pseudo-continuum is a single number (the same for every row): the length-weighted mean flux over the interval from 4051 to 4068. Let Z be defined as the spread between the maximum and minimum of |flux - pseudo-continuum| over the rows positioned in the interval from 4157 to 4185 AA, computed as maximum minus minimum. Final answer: 1.3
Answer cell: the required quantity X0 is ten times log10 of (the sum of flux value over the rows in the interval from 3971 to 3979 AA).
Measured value 14.1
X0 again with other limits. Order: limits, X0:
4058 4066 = 15.6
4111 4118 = 16.2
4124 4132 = 16.0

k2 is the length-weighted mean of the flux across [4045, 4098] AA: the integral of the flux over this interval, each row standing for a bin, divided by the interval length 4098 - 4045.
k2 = 9.5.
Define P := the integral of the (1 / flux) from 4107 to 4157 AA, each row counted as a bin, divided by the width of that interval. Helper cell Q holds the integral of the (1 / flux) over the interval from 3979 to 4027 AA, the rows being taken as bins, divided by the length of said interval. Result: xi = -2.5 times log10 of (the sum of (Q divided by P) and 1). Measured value -0.762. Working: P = 0.101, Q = 0.102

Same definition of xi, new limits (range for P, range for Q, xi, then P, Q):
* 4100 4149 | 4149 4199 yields -0.767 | 0.103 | 0.106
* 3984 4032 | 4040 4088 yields -0.778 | 0.101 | 0.106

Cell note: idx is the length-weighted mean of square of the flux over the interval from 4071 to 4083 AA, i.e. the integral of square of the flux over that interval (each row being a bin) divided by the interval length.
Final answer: 90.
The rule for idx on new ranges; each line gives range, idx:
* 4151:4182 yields 89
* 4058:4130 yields 93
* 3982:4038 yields 100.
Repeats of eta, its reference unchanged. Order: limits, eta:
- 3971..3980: 4.1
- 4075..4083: 1.8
